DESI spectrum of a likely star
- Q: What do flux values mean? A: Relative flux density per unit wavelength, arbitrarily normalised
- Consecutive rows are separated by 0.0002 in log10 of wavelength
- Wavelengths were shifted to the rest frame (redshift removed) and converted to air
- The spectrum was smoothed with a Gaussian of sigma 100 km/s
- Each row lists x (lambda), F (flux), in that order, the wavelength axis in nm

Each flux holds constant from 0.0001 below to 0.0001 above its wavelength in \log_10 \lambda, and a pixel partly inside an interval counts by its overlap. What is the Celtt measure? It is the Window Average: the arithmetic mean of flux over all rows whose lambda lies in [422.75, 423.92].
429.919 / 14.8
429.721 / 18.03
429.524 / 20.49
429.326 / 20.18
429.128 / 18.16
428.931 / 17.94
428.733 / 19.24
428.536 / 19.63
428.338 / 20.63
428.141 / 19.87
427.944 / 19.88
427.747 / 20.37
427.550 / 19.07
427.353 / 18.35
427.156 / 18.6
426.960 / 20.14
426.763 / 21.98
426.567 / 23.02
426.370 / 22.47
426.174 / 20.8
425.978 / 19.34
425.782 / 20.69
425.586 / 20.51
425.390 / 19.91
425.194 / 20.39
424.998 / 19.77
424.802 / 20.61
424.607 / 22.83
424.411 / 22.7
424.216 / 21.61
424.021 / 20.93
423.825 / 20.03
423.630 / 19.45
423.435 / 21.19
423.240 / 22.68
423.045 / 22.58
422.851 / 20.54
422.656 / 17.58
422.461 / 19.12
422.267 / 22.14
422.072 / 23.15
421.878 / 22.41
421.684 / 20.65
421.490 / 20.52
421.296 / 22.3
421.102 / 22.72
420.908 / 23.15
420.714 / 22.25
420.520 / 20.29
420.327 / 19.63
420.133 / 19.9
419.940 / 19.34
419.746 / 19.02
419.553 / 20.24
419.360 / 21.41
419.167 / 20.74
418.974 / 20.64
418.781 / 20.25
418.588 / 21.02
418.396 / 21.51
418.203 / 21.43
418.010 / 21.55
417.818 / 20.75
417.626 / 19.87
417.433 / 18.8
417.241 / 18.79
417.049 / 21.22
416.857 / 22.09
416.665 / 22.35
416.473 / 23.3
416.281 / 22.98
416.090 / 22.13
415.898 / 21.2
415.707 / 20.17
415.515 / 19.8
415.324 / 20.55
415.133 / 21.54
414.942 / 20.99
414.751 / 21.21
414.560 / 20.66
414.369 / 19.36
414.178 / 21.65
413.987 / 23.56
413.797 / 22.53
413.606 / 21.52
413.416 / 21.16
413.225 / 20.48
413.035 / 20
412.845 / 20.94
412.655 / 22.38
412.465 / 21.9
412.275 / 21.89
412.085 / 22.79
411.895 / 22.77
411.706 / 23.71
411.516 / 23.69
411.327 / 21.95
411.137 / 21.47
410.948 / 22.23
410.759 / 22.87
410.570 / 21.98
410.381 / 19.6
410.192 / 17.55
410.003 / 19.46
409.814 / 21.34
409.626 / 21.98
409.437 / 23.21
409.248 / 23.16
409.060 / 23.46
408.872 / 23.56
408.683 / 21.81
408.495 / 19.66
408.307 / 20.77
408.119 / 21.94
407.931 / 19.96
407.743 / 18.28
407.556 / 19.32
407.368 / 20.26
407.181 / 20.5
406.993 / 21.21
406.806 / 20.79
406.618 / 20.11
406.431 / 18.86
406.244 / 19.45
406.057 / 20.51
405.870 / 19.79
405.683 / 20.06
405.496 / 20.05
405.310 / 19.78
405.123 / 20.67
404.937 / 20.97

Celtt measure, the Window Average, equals 21.1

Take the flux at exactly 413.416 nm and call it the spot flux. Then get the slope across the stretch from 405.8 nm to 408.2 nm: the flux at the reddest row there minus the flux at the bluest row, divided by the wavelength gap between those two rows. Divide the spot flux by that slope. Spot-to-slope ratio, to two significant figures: 22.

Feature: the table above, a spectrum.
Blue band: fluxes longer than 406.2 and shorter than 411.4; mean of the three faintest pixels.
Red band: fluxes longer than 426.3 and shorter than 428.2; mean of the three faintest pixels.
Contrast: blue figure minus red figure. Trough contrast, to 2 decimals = -0.44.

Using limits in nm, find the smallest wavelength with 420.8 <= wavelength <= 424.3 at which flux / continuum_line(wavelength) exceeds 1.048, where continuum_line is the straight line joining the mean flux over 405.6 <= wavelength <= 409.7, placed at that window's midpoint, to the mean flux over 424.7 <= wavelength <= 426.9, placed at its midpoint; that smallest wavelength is 420.908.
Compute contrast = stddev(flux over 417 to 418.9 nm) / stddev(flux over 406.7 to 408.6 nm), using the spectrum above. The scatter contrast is 1.03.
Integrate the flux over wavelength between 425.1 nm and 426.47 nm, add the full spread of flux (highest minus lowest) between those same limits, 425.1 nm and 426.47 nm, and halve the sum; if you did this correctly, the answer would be 15.7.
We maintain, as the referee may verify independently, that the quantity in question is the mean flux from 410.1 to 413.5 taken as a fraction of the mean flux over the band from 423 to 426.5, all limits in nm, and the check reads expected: 1.03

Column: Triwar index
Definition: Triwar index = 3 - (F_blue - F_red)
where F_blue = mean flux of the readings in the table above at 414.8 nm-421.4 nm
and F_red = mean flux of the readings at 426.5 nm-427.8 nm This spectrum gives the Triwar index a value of 2.2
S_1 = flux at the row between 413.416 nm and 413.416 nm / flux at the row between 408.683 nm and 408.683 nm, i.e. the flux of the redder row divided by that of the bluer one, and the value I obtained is 0.97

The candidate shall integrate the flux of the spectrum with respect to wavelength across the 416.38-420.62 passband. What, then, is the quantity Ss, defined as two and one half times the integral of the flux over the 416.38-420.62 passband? 219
